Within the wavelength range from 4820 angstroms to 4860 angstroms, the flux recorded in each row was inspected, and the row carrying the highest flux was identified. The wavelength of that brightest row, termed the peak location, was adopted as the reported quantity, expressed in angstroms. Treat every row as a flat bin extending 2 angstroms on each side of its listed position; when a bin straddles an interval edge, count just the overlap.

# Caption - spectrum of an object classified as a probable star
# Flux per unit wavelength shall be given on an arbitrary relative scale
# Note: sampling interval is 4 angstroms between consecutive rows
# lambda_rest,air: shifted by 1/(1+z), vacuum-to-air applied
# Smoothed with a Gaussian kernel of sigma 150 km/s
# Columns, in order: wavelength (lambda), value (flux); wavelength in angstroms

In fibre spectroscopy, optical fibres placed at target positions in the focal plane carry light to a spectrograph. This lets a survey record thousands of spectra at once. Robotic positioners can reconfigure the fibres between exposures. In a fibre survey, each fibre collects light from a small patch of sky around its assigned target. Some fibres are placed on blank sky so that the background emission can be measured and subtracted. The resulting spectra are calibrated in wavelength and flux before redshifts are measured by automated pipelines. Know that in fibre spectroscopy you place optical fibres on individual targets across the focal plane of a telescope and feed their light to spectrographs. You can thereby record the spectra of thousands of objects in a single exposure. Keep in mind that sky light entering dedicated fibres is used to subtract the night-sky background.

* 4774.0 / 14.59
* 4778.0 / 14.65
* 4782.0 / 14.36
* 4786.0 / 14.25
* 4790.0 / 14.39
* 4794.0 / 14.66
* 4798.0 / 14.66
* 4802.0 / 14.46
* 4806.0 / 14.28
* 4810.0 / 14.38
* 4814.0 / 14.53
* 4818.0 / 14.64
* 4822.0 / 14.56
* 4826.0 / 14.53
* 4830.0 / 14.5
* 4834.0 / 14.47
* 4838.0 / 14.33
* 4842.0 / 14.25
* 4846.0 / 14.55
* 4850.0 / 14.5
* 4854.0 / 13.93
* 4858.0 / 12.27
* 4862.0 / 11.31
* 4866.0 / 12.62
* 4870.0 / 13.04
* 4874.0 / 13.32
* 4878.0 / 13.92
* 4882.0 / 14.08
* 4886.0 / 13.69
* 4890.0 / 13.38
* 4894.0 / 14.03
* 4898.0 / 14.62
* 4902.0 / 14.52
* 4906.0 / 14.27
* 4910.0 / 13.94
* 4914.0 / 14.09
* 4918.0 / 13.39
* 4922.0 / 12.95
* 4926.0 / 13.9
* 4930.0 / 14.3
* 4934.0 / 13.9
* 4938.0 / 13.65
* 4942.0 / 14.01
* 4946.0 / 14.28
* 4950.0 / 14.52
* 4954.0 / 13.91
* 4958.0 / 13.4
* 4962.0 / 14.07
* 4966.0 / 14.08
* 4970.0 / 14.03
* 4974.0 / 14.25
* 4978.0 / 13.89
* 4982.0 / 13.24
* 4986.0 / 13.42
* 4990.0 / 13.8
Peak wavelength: 4822.0 angstroms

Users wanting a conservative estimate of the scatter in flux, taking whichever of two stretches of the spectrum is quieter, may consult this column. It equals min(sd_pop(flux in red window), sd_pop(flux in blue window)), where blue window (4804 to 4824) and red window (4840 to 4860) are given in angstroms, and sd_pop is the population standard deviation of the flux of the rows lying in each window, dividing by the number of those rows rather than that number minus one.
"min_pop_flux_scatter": 0.13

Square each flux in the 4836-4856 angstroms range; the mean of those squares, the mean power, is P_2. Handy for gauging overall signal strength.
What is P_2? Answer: 205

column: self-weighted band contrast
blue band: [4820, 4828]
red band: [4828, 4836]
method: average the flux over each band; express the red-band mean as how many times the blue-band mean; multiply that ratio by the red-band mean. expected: 14.4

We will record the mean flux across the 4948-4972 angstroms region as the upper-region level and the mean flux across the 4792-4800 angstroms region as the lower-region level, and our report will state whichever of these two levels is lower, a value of 14.00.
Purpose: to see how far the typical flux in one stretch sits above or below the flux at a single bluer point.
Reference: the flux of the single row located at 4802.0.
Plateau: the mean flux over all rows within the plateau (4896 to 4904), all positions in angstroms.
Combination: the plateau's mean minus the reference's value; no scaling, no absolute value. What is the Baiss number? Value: 0.11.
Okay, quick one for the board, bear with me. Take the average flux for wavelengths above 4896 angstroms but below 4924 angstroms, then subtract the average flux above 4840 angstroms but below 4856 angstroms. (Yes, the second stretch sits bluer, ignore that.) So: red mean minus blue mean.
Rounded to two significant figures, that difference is -0.34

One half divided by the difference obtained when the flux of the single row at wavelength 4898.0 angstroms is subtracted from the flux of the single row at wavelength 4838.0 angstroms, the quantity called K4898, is -1.7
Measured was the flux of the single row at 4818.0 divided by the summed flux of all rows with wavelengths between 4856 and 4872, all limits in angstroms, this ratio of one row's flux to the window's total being 0.297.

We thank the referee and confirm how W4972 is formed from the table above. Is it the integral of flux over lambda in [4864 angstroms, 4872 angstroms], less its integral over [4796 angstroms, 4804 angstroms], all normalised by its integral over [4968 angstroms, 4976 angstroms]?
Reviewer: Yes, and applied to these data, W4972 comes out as -0.12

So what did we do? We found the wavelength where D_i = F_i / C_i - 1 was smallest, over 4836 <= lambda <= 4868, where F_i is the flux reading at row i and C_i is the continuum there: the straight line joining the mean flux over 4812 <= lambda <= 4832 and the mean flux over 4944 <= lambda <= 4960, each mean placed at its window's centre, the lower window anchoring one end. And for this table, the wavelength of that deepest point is 4862.0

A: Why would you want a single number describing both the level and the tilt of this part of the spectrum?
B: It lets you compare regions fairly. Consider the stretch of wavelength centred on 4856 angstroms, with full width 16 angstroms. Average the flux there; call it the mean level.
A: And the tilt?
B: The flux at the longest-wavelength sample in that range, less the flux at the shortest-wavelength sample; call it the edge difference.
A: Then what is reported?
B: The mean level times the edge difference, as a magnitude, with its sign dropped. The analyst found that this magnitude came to 41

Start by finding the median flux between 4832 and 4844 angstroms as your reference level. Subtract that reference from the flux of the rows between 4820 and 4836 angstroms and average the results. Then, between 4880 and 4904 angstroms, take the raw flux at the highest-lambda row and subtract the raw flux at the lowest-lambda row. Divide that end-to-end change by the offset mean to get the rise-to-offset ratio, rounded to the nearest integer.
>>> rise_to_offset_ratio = 2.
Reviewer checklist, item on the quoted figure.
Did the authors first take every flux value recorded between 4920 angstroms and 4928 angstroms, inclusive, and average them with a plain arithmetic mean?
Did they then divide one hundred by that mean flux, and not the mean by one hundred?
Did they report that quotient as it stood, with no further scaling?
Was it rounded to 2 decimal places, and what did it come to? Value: 7.45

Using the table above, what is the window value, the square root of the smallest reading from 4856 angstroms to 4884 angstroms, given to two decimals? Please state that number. 3.36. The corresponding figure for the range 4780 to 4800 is 3.77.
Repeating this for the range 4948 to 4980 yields 3.66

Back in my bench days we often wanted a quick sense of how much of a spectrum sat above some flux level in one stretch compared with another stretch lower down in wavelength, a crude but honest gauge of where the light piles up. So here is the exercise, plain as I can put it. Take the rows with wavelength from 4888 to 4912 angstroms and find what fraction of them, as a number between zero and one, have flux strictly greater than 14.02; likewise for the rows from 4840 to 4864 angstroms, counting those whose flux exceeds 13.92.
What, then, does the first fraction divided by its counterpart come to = 1.00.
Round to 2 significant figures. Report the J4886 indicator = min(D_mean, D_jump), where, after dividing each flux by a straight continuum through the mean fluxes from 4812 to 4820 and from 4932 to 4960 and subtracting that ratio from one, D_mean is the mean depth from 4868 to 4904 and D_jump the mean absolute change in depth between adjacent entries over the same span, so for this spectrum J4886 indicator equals 0.027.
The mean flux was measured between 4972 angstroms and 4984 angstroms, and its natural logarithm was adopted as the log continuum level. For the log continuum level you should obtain 2.62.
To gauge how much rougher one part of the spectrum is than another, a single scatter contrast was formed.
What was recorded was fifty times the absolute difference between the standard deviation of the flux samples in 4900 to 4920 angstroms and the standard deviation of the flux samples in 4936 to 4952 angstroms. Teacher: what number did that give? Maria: 3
